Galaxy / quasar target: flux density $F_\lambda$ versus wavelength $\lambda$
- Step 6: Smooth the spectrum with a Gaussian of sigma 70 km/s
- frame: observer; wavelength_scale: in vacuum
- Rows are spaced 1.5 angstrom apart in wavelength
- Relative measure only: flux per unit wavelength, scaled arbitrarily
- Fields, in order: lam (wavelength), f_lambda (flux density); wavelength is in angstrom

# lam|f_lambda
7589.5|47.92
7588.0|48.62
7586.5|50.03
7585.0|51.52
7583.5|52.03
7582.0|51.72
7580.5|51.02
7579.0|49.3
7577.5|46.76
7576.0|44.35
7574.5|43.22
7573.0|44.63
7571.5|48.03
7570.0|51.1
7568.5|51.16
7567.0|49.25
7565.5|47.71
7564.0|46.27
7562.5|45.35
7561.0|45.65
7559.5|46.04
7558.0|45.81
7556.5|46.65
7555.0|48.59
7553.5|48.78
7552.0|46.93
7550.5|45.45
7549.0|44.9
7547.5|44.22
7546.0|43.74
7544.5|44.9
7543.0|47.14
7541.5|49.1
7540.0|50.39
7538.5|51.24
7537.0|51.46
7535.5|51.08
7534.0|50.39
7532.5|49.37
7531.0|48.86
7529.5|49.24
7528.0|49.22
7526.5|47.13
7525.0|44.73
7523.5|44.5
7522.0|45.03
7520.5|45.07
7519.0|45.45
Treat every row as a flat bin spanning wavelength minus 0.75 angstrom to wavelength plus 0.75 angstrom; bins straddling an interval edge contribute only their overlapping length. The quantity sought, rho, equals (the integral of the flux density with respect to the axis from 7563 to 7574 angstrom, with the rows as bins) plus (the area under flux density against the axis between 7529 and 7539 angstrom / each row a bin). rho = 1032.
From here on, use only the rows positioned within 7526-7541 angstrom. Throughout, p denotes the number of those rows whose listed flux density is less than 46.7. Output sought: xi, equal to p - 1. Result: -1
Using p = 0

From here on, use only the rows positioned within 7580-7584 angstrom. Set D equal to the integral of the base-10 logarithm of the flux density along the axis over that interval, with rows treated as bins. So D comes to 6.9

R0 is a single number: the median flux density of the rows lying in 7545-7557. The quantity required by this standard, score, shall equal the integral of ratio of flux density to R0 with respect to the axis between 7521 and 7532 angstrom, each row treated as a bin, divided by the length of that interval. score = 1.02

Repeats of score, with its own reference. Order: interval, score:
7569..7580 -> 1.02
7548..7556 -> 1.02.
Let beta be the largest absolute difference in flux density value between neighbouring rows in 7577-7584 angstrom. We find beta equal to 2.5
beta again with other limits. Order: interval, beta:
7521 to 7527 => 2.4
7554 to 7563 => 1.9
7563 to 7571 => 1.9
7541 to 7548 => 2.2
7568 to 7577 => 3.4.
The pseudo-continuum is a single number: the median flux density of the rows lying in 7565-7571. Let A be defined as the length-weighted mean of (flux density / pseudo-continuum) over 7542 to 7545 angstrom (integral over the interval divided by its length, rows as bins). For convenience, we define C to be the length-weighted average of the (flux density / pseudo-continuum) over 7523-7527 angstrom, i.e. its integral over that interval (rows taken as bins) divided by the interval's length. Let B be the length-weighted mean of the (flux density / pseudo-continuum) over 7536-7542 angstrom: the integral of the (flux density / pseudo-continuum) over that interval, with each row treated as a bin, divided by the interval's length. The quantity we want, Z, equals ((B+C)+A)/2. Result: 1.42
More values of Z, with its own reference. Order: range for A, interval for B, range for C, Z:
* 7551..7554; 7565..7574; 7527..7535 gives 1.45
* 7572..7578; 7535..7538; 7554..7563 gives 1.42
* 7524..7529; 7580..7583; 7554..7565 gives 1.44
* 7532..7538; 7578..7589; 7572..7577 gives 1.45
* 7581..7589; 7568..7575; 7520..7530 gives 1.44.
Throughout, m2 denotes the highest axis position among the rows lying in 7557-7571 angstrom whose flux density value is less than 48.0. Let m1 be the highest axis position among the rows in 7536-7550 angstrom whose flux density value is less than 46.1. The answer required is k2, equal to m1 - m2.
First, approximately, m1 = 7549.0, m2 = 7565.5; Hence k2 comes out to -16.5 angstrom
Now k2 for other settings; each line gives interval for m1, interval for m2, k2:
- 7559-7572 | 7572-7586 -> -15.0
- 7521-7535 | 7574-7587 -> -52.5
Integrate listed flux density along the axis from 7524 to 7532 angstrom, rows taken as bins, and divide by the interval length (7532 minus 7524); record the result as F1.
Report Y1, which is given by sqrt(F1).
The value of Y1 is 6.91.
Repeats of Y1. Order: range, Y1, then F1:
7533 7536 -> 7.11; 50.6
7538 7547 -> 6.90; 47.6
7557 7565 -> 6.78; 45.9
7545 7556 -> 6.79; 46.1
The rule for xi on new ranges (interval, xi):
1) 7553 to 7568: 5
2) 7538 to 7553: 4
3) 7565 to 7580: 2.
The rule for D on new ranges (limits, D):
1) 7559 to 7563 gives 6.6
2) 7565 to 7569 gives 6.8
